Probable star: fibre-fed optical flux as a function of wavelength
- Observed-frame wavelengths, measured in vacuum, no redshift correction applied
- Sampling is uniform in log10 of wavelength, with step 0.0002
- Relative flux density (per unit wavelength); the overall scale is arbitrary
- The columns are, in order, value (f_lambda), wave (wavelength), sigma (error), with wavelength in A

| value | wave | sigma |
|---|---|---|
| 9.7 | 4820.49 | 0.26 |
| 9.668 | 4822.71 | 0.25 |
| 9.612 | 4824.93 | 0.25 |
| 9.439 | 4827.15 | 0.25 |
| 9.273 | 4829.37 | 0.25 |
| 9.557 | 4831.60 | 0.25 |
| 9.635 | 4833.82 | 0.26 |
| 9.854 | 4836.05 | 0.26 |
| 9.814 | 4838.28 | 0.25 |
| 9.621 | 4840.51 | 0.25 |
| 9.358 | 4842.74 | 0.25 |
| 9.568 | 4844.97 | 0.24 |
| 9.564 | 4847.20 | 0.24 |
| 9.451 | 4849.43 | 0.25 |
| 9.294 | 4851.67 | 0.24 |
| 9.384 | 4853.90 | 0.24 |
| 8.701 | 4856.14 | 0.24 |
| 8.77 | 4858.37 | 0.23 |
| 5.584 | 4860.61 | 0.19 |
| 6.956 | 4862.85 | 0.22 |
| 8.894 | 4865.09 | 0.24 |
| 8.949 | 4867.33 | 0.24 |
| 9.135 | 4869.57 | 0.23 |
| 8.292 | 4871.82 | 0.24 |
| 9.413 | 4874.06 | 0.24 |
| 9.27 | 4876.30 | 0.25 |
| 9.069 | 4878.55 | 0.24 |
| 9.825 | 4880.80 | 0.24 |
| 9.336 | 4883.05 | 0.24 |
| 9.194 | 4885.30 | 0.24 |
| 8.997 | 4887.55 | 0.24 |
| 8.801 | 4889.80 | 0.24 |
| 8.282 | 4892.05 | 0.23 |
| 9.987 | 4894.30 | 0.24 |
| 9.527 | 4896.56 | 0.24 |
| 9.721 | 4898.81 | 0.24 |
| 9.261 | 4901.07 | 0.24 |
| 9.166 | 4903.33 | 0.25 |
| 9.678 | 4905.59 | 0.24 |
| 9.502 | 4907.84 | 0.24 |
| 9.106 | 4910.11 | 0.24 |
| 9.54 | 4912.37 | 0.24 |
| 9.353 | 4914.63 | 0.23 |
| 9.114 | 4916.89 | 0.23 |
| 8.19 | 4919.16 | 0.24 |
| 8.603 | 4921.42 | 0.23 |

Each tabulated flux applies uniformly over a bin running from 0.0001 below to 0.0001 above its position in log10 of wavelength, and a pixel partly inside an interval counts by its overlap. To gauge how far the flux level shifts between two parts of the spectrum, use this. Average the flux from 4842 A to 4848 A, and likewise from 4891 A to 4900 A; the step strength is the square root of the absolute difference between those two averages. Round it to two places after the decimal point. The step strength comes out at 0.34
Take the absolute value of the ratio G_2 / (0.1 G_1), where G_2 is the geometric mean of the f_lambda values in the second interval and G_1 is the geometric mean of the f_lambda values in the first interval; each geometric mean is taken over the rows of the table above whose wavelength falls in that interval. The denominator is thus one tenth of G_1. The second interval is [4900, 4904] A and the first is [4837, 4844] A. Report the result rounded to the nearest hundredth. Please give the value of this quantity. 9.60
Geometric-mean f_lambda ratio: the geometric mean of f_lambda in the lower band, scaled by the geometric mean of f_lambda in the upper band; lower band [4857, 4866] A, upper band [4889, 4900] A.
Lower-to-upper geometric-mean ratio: 0.80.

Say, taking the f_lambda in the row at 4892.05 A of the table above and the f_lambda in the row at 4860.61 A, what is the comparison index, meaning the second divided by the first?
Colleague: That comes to 0.67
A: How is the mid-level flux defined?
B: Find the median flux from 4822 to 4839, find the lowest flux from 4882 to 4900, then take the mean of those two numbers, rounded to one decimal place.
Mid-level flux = 9.0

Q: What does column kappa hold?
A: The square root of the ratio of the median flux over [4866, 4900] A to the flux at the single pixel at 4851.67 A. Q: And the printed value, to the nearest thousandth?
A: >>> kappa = 0.995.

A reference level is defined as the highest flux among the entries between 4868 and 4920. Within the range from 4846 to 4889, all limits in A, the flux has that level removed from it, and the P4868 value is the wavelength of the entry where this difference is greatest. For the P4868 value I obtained 4880.80 A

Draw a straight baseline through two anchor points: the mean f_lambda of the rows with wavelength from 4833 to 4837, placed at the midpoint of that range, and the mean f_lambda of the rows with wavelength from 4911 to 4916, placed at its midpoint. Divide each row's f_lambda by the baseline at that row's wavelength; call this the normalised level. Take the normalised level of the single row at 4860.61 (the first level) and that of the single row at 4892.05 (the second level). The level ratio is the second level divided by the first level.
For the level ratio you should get 1.50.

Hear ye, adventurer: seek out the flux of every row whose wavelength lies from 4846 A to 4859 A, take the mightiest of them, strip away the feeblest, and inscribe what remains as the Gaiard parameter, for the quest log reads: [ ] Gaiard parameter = 0.9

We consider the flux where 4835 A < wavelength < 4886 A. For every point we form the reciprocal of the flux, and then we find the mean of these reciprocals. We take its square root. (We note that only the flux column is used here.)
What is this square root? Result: 0.336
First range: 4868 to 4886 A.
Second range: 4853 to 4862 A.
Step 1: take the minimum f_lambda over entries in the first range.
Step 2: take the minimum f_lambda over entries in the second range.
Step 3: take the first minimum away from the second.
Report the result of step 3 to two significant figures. -2.7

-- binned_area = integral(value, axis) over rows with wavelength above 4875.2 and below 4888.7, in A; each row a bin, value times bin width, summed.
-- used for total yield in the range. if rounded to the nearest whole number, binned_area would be 125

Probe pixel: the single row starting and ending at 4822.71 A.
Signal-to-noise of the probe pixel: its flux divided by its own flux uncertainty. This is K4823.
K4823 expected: 38.7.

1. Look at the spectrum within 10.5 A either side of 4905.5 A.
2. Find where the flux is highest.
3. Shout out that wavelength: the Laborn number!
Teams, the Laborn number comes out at 4898.81 A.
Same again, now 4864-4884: 4880.80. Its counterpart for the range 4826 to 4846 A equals 4836.05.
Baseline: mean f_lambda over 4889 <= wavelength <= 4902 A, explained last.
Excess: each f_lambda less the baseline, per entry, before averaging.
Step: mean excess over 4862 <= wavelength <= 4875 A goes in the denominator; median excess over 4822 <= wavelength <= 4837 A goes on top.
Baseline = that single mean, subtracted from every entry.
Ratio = -0.5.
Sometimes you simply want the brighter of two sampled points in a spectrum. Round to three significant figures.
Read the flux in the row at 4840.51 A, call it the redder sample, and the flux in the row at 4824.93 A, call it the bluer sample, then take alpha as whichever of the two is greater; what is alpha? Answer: 9.62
